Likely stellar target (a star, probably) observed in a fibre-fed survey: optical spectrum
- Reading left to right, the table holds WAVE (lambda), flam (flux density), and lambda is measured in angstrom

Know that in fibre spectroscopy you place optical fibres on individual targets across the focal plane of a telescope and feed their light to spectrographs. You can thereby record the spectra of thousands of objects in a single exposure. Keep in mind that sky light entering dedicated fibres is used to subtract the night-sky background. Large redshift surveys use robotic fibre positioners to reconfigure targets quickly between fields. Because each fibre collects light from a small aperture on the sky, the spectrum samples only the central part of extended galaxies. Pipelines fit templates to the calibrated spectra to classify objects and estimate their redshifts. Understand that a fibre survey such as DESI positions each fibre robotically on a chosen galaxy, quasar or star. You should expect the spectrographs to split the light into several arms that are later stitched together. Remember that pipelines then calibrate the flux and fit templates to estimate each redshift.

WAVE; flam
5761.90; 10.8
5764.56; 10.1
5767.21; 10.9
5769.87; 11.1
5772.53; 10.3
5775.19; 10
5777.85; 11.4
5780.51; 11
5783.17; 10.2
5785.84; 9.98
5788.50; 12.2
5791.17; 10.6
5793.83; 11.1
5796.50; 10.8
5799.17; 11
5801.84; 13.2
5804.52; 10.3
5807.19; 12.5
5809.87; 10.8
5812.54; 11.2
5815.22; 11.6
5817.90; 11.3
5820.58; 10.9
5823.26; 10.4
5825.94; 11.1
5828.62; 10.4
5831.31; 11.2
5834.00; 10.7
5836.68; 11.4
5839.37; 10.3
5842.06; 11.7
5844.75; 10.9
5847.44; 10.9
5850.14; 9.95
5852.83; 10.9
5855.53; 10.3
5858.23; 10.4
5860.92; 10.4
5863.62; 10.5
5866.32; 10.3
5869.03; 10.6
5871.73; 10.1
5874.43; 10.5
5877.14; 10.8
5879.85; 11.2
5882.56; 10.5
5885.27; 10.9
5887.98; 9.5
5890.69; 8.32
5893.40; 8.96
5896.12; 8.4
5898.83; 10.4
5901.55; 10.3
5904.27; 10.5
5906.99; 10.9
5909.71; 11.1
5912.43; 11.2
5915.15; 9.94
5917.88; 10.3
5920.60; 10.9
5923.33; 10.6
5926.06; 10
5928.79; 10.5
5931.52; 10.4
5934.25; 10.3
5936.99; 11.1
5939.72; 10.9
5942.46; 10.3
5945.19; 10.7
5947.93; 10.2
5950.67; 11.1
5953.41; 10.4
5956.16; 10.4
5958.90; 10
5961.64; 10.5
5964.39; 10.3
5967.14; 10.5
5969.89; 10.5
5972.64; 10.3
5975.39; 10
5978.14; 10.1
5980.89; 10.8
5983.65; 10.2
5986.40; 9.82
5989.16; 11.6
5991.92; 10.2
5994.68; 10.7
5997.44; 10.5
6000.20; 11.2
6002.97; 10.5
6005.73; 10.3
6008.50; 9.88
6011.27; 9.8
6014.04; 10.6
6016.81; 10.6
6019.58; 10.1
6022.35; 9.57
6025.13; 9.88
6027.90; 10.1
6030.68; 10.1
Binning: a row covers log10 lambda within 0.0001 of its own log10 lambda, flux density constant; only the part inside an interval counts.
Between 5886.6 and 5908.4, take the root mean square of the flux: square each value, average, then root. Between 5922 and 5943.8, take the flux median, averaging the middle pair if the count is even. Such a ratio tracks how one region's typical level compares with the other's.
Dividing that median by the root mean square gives 1.08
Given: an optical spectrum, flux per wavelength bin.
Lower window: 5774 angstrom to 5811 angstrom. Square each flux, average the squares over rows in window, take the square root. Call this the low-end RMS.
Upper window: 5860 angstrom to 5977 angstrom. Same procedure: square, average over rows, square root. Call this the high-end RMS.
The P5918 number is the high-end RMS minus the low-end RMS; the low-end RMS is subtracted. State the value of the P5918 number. -0.7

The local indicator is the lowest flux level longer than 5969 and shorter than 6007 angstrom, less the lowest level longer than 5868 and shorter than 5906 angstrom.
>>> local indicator 1.5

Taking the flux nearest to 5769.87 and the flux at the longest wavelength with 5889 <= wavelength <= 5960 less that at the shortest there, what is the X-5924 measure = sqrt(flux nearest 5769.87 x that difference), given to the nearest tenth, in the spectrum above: 4.3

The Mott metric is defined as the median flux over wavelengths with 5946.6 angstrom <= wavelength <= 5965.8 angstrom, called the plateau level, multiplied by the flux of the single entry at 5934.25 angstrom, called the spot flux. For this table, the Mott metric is 107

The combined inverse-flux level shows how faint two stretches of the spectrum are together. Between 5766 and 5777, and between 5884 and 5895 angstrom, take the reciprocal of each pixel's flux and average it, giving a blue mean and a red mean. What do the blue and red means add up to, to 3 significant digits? 0.202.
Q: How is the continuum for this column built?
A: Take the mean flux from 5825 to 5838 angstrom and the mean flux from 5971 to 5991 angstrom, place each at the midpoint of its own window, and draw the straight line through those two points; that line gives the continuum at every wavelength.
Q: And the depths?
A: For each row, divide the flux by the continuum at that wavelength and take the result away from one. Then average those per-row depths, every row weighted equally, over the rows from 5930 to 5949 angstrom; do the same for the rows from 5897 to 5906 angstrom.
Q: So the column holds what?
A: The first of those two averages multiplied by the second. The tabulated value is 0.0000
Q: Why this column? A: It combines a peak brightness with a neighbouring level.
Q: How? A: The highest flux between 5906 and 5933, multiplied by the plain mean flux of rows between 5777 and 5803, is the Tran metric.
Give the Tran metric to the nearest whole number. 125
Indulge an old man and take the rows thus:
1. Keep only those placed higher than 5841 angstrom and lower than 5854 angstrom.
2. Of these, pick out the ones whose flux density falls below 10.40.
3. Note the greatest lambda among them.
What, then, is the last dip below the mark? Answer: 5850.14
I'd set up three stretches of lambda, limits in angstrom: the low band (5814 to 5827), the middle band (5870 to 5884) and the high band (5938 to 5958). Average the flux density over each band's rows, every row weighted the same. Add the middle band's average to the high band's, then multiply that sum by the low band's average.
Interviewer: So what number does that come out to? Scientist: 234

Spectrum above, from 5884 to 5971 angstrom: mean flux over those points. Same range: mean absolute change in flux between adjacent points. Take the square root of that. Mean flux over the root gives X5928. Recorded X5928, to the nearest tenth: 14.4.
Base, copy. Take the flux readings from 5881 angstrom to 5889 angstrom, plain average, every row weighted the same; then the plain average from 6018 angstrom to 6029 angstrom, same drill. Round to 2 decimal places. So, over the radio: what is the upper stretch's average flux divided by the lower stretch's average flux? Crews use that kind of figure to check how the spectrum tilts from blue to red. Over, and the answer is 0.96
